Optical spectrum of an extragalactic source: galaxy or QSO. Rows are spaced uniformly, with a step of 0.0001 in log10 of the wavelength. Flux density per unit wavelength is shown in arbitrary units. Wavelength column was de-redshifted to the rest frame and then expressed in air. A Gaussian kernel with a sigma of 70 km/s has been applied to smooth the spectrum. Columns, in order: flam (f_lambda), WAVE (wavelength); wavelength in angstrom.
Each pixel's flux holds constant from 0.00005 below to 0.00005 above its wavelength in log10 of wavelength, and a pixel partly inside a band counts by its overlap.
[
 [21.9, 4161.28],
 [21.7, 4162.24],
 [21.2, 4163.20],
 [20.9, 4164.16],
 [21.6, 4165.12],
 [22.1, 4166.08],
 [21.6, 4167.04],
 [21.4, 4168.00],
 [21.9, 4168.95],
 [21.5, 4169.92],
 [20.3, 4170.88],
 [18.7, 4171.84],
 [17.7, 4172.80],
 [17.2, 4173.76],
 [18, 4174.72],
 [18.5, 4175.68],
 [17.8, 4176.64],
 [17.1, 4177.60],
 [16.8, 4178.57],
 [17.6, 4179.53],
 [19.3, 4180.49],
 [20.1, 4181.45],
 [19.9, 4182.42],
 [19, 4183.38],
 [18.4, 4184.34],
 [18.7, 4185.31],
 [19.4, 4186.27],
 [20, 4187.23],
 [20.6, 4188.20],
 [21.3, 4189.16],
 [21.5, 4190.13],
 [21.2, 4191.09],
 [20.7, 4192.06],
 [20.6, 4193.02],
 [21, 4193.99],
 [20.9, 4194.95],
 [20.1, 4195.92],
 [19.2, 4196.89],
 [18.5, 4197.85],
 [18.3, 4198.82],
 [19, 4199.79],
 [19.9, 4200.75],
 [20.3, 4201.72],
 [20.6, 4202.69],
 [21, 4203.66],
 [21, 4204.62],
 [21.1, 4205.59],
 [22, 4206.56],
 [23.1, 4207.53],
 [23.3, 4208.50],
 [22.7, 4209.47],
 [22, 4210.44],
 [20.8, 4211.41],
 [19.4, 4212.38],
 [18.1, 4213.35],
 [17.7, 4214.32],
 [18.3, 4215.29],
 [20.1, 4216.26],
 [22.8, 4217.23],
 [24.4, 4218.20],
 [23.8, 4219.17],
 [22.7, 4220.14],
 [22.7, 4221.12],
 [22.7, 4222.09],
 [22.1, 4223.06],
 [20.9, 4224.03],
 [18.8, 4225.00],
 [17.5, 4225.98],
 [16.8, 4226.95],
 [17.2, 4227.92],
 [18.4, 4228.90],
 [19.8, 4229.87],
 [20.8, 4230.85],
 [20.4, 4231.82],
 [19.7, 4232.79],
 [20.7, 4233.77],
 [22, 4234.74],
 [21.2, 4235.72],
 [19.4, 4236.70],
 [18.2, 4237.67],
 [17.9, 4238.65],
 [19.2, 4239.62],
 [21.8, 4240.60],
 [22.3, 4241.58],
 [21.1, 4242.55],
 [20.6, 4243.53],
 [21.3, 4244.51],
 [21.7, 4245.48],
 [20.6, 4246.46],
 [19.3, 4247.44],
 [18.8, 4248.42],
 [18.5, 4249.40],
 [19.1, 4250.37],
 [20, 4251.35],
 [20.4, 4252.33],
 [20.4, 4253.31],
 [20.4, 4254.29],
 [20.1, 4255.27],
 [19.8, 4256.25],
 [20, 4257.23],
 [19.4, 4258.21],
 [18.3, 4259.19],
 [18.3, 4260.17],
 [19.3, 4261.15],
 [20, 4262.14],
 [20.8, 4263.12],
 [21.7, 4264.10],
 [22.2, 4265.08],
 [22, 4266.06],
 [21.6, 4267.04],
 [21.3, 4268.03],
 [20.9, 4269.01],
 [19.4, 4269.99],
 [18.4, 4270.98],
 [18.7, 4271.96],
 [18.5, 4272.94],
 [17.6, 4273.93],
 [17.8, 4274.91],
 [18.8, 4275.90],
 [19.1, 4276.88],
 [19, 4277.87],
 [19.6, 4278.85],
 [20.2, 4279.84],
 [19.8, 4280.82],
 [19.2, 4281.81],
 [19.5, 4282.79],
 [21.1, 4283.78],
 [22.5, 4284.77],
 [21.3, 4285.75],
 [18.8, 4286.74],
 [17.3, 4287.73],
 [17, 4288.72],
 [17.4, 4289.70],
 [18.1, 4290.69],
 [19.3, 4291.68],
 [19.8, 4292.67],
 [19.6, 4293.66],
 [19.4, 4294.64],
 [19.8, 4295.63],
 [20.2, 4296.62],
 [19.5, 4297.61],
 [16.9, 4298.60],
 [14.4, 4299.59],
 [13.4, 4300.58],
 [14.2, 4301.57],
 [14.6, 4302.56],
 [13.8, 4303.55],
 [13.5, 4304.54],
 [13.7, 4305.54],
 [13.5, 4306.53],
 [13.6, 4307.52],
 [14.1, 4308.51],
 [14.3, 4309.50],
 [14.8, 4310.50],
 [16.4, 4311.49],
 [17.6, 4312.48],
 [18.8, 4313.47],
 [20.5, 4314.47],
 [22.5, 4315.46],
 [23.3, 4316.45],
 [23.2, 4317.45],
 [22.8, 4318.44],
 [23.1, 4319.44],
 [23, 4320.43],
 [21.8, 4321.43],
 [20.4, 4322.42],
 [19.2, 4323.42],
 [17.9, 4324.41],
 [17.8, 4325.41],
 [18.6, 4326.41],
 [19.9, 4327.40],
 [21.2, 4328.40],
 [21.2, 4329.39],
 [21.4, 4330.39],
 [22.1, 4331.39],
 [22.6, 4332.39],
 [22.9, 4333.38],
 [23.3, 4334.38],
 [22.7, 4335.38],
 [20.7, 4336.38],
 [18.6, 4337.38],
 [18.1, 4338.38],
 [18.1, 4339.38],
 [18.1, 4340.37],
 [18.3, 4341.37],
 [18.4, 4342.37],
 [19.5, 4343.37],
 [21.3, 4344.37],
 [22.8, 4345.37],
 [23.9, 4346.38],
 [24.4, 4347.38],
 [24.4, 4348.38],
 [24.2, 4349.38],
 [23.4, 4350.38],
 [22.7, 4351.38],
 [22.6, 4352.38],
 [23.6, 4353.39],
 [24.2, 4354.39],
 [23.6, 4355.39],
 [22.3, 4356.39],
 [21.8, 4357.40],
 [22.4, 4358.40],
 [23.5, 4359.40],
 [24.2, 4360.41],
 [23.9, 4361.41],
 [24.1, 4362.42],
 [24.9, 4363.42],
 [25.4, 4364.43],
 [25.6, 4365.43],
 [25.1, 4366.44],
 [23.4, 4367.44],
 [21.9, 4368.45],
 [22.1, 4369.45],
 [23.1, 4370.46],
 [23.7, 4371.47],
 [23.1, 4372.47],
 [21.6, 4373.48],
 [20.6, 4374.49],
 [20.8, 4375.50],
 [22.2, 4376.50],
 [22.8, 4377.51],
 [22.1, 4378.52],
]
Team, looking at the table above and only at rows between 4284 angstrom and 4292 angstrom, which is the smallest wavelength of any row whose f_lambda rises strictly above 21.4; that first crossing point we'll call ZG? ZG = 4284.77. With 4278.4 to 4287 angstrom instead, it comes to 4284.77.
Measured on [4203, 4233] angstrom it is 4206.56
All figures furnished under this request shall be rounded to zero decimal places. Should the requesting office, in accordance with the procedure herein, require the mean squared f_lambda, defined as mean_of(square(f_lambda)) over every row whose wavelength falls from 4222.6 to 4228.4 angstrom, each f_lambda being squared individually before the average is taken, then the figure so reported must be 360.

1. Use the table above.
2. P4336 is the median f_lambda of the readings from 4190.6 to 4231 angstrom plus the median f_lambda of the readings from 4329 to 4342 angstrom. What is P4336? 42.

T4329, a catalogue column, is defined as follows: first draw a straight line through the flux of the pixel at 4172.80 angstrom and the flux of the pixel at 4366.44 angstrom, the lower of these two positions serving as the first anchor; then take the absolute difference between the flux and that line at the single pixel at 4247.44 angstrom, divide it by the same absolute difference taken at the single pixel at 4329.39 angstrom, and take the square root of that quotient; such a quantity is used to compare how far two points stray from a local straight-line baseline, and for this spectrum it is 0.7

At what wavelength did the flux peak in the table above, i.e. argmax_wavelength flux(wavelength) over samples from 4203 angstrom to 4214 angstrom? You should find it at 4208.50 angstrom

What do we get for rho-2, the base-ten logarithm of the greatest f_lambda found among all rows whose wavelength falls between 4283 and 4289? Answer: 1.35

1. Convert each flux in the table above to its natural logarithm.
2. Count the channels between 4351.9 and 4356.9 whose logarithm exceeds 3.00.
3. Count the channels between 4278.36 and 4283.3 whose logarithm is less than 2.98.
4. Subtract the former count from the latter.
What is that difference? -2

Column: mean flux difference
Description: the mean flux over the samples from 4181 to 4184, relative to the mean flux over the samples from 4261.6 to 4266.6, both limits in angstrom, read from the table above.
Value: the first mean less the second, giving -1.7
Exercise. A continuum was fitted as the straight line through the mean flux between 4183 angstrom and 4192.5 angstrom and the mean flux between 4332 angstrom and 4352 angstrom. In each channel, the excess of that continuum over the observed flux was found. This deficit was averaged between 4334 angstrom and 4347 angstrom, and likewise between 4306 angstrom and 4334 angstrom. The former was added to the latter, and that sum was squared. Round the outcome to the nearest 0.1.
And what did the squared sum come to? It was 7.6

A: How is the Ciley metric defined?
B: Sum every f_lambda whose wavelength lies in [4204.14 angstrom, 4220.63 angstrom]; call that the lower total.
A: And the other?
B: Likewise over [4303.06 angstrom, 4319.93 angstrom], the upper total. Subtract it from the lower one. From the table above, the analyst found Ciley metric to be 64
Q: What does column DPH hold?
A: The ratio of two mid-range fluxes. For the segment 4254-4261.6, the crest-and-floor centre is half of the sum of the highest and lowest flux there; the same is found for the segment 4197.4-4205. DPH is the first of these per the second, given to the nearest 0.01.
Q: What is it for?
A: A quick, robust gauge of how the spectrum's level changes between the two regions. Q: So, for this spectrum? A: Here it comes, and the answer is 0.98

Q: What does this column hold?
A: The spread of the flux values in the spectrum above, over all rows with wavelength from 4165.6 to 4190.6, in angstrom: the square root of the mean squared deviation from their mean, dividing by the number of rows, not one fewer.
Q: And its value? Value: 1.62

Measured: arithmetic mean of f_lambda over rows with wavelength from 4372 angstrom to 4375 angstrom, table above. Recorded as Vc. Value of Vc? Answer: 22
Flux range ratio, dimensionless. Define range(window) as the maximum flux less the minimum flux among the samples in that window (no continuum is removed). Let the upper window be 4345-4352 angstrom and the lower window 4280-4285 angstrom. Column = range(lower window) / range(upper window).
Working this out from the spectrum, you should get 1.9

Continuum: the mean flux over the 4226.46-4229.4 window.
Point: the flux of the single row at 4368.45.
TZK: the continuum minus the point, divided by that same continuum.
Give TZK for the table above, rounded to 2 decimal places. -0.25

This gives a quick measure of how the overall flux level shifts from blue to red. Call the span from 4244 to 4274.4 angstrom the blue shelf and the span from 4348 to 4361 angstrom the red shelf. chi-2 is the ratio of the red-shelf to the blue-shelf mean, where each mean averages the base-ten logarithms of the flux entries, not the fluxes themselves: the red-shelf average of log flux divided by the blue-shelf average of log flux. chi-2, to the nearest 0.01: 1.05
